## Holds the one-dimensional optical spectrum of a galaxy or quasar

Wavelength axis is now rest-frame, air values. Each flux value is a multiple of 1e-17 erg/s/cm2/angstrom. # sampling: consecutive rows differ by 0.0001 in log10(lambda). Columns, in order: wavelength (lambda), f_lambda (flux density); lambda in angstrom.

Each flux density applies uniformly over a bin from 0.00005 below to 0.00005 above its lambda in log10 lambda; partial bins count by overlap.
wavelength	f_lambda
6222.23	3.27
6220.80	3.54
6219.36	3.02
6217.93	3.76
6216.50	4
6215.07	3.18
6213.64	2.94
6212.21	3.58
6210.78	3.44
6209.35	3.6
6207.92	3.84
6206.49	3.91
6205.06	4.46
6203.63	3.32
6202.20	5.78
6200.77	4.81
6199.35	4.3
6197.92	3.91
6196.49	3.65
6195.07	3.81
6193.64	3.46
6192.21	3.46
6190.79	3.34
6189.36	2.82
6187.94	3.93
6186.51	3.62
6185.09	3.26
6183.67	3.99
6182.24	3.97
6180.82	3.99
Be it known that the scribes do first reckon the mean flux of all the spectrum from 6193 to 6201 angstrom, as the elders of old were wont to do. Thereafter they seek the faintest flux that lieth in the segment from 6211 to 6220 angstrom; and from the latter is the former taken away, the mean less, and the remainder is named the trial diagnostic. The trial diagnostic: -1.0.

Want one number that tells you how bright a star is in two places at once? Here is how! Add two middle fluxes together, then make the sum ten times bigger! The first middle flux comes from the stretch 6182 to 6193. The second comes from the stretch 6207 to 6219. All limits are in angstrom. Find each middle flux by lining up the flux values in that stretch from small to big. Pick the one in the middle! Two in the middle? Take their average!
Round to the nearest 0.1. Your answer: 71.3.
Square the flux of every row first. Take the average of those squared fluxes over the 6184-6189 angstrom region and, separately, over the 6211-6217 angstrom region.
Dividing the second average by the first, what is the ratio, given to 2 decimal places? 0.91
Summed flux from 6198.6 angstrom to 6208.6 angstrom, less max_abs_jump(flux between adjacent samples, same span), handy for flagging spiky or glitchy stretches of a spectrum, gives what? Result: 28.0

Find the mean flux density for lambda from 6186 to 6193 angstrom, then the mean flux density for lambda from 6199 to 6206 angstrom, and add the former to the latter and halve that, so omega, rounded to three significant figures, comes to 3.98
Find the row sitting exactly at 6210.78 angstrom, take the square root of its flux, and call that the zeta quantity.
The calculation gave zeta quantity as 1.85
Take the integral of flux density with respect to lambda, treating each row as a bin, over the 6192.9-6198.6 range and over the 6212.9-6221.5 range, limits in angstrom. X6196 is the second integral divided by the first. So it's 1.4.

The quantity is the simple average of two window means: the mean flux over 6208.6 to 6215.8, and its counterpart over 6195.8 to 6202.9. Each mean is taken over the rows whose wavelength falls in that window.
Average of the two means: 3.92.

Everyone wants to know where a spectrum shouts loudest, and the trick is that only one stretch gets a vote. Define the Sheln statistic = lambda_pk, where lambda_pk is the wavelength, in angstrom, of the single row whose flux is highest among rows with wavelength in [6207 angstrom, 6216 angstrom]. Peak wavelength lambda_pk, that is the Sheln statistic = 6207.92 angstrom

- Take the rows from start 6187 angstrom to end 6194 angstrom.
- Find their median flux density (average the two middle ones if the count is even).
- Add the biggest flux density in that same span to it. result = 7.4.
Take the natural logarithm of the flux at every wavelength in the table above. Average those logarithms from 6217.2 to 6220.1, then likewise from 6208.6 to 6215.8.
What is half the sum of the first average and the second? 1.21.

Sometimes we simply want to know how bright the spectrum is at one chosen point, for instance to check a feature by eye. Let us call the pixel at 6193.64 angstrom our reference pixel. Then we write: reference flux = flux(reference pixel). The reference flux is 3.46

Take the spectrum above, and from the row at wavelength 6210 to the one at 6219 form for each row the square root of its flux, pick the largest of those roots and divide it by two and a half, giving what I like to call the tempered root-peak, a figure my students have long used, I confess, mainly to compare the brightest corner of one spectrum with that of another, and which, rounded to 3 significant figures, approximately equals 0.800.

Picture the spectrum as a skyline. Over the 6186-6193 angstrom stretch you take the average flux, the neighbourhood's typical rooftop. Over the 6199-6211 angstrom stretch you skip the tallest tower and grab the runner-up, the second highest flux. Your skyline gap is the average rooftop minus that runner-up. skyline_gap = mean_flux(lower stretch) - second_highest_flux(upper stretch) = -1.4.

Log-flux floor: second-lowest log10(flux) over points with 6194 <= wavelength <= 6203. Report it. 0.581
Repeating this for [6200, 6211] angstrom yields 0.537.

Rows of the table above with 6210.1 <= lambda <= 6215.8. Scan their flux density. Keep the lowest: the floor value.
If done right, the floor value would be 2.94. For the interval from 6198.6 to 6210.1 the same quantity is 3.32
